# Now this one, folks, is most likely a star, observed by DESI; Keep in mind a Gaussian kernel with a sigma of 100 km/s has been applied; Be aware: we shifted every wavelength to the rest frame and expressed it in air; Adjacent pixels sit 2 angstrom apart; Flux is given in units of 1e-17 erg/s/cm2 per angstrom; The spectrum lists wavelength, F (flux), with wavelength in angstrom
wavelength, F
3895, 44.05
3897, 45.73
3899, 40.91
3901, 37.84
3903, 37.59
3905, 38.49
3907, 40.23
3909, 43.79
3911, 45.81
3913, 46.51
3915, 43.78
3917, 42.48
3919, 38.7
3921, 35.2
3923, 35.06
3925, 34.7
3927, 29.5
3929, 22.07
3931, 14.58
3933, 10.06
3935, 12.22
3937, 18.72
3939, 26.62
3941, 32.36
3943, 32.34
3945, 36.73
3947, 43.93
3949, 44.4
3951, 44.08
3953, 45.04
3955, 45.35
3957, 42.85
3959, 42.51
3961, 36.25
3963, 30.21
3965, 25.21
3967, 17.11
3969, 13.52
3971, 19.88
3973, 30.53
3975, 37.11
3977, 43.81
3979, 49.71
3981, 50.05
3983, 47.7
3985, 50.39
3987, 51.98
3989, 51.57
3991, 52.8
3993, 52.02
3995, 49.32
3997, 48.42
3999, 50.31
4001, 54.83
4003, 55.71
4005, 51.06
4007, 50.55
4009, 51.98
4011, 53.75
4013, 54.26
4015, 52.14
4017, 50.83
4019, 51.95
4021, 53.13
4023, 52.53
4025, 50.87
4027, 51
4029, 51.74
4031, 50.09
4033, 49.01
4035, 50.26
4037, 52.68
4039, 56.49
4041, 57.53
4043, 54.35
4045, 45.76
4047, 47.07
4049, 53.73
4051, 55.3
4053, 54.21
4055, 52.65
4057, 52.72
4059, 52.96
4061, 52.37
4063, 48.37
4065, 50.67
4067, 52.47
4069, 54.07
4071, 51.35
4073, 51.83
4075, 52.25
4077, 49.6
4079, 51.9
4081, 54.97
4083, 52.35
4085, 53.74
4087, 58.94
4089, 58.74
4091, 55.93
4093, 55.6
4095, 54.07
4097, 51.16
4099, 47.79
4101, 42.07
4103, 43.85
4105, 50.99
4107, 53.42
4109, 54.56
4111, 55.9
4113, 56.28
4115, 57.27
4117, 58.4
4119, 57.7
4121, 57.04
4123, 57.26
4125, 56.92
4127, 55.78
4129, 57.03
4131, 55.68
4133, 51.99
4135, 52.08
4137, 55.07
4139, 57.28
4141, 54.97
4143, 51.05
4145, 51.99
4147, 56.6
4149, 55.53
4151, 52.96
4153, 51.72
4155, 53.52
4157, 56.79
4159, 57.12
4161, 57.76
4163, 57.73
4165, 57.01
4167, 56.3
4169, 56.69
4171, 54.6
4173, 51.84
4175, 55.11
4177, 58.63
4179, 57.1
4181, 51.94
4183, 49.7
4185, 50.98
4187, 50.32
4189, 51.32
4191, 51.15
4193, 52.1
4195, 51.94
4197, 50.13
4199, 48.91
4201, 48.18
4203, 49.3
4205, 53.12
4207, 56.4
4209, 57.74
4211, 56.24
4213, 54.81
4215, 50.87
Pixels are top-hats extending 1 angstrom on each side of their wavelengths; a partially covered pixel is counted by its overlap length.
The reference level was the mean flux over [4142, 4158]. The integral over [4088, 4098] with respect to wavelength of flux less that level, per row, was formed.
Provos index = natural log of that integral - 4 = -1.4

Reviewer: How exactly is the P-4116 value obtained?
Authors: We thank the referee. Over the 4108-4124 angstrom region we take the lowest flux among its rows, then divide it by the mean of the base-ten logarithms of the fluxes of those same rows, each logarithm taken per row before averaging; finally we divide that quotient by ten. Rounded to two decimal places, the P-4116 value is 3.11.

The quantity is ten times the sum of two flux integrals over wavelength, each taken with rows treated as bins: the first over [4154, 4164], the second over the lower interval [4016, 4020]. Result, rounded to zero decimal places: 7714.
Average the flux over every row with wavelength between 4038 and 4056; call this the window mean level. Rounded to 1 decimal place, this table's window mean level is 53.0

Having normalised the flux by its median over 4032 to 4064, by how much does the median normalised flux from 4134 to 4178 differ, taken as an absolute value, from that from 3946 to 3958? 0.21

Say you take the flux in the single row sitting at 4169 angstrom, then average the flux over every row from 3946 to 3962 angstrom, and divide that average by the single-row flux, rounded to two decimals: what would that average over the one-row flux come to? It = 0.76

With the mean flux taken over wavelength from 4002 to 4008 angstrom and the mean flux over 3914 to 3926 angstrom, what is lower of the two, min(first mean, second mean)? 38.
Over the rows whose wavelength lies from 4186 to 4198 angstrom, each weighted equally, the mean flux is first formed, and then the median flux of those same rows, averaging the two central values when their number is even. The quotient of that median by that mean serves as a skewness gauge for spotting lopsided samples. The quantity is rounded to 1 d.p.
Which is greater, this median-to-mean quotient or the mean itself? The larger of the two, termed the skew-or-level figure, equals 51.2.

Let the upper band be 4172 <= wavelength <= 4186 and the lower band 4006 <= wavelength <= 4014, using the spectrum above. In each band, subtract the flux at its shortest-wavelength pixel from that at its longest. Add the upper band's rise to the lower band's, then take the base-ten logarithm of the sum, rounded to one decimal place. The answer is 0.5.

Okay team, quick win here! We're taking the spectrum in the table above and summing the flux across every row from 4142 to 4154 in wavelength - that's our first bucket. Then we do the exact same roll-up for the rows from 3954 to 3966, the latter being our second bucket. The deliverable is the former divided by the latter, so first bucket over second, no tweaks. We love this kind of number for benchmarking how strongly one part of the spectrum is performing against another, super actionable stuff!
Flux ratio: 1.44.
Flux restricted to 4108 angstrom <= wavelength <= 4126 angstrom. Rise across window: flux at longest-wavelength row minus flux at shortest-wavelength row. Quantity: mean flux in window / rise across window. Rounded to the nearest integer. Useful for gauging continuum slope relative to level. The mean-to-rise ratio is 24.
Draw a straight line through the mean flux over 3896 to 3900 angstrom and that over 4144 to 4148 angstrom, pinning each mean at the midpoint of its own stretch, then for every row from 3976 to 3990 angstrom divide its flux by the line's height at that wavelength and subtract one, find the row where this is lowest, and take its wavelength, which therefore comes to 3977 angstrom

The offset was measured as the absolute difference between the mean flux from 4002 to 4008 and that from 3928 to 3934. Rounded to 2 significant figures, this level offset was 37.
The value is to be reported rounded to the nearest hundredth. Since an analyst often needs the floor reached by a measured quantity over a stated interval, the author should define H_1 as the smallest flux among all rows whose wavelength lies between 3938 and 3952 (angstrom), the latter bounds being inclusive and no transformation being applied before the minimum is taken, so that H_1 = 26.62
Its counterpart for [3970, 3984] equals 19.88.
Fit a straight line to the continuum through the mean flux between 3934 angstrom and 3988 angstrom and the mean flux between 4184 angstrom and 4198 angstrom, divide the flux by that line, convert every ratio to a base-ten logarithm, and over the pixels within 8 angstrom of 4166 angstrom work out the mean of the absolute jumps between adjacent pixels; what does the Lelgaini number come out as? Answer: 0.0088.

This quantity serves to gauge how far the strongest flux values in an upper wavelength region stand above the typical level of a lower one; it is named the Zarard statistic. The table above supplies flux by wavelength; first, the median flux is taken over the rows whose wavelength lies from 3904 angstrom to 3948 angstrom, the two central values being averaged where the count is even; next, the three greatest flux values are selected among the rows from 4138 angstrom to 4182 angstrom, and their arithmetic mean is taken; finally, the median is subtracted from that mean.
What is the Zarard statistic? 23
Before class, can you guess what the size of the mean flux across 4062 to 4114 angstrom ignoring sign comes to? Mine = 52.4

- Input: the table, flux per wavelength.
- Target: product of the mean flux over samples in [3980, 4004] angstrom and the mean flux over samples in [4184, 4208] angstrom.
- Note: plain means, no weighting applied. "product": 2622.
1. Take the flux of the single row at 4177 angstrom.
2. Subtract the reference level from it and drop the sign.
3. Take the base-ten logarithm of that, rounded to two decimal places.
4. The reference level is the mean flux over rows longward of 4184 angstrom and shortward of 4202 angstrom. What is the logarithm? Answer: 0.91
